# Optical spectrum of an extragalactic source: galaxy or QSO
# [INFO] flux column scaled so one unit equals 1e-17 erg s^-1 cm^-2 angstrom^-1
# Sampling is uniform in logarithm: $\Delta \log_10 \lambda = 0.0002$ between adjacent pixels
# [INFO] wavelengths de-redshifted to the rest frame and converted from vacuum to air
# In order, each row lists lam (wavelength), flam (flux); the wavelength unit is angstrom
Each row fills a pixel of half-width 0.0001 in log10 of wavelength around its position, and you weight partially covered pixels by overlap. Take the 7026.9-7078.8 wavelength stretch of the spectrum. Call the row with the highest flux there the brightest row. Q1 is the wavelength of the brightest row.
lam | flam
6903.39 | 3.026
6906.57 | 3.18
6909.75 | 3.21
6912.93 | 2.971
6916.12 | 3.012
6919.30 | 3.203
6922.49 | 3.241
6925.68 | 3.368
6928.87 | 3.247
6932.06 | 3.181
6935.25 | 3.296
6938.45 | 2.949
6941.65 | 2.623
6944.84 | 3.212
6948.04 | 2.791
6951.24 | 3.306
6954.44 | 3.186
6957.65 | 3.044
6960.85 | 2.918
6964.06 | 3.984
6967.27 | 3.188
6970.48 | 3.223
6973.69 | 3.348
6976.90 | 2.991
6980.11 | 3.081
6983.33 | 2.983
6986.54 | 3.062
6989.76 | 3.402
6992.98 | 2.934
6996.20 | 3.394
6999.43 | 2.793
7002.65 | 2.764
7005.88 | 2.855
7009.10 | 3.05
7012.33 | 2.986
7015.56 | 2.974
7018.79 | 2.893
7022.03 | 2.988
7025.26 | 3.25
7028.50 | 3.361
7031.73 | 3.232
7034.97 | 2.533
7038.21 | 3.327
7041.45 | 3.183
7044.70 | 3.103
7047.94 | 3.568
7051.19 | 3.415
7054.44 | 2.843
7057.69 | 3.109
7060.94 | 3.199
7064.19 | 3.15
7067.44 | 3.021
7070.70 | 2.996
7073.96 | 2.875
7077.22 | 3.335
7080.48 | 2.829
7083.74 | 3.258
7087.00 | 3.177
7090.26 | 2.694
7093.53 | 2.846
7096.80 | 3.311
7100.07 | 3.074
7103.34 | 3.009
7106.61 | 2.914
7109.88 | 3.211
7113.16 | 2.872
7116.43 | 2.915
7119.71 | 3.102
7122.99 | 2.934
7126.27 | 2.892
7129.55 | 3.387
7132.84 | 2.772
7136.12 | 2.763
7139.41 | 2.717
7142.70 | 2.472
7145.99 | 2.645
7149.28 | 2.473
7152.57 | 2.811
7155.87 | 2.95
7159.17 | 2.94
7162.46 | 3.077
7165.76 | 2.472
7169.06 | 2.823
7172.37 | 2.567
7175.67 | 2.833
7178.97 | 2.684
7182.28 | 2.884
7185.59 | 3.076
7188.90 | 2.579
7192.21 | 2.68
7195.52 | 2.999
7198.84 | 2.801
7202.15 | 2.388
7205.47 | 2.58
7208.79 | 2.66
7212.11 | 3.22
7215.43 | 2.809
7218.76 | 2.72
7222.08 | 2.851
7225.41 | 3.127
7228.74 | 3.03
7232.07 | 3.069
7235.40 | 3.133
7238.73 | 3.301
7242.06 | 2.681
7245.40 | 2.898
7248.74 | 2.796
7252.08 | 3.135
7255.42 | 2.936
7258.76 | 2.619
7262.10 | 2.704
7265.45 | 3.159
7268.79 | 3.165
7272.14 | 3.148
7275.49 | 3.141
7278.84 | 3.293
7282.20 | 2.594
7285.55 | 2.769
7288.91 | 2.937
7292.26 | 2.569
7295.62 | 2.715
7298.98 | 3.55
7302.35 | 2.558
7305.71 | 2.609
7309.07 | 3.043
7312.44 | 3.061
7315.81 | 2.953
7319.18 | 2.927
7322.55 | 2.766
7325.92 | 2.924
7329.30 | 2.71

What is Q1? 7047.94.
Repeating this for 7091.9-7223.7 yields 7129.55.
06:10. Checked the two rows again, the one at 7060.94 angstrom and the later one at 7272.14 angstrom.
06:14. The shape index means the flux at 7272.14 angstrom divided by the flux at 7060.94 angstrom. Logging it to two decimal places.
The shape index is 0.98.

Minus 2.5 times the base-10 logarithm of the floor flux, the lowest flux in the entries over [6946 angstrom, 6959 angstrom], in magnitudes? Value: -1.11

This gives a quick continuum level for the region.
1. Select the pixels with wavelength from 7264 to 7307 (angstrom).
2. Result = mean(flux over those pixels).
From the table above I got 2.94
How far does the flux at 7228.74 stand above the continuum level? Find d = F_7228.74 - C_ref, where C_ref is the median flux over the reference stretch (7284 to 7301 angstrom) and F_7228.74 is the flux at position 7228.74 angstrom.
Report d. 0.26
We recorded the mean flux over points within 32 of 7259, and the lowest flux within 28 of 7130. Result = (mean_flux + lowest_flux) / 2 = 2.72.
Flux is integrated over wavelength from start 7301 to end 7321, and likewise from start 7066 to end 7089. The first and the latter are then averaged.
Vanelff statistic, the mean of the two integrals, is 64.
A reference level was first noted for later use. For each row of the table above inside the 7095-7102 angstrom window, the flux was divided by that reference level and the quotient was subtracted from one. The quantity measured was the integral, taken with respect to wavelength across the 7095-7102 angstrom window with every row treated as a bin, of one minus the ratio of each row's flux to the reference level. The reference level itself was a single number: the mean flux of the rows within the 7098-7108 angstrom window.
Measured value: -0.4 angstrom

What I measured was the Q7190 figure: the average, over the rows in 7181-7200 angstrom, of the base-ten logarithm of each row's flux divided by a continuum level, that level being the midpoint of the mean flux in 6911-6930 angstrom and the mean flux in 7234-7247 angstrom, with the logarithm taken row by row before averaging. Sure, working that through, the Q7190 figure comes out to -0.038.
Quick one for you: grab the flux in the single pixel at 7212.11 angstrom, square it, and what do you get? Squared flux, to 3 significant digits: 10.4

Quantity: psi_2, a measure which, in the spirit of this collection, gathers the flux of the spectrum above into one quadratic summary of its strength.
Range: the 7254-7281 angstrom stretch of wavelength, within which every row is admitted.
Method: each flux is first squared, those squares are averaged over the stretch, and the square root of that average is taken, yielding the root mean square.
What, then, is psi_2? 3.03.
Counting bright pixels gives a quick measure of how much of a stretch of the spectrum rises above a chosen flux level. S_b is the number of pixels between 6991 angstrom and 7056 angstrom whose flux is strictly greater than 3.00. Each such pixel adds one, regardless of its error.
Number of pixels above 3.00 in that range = 10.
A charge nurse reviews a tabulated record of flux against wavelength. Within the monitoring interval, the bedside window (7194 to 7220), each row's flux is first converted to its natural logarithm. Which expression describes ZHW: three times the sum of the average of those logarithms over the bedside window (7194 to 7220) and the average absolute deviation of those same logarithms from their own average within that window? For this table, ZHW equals 3.25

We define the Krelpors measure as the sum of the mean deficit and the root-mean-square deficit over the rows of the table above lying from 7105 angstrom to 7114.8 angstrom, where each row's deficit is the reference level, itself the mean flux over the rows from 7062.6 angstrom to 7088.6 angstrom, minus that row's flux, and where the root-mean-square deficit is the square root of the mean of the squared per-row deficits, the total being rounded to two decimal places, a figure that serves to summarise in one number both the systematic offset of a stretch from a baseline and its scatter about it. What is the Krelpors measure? 0.25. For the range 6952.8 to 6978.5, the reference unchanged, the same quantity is 0.19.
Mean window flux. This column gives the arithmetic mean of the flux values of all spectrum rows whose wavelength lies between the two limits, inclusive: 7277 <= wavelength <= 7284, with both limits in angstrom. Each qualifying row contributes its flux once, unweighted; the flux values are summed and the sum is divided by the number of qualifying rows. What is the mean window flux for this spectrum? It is 2.94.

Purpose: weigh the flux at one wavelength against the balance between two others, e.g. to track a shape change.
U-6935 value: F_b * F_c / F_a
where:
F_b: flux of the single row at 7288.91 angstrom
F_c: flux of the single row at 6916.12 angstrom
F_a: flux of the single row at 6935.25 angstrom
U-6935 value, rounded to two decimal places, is 2.68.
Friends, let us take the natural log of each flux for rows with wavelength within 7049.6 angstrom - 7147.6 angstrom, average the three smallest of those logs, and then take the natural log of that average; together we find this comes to -0.04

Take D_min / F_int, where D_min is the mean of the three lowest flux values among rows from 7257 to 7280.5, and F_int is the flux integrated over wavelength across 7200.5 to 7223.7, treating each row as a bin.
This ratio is 0.044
